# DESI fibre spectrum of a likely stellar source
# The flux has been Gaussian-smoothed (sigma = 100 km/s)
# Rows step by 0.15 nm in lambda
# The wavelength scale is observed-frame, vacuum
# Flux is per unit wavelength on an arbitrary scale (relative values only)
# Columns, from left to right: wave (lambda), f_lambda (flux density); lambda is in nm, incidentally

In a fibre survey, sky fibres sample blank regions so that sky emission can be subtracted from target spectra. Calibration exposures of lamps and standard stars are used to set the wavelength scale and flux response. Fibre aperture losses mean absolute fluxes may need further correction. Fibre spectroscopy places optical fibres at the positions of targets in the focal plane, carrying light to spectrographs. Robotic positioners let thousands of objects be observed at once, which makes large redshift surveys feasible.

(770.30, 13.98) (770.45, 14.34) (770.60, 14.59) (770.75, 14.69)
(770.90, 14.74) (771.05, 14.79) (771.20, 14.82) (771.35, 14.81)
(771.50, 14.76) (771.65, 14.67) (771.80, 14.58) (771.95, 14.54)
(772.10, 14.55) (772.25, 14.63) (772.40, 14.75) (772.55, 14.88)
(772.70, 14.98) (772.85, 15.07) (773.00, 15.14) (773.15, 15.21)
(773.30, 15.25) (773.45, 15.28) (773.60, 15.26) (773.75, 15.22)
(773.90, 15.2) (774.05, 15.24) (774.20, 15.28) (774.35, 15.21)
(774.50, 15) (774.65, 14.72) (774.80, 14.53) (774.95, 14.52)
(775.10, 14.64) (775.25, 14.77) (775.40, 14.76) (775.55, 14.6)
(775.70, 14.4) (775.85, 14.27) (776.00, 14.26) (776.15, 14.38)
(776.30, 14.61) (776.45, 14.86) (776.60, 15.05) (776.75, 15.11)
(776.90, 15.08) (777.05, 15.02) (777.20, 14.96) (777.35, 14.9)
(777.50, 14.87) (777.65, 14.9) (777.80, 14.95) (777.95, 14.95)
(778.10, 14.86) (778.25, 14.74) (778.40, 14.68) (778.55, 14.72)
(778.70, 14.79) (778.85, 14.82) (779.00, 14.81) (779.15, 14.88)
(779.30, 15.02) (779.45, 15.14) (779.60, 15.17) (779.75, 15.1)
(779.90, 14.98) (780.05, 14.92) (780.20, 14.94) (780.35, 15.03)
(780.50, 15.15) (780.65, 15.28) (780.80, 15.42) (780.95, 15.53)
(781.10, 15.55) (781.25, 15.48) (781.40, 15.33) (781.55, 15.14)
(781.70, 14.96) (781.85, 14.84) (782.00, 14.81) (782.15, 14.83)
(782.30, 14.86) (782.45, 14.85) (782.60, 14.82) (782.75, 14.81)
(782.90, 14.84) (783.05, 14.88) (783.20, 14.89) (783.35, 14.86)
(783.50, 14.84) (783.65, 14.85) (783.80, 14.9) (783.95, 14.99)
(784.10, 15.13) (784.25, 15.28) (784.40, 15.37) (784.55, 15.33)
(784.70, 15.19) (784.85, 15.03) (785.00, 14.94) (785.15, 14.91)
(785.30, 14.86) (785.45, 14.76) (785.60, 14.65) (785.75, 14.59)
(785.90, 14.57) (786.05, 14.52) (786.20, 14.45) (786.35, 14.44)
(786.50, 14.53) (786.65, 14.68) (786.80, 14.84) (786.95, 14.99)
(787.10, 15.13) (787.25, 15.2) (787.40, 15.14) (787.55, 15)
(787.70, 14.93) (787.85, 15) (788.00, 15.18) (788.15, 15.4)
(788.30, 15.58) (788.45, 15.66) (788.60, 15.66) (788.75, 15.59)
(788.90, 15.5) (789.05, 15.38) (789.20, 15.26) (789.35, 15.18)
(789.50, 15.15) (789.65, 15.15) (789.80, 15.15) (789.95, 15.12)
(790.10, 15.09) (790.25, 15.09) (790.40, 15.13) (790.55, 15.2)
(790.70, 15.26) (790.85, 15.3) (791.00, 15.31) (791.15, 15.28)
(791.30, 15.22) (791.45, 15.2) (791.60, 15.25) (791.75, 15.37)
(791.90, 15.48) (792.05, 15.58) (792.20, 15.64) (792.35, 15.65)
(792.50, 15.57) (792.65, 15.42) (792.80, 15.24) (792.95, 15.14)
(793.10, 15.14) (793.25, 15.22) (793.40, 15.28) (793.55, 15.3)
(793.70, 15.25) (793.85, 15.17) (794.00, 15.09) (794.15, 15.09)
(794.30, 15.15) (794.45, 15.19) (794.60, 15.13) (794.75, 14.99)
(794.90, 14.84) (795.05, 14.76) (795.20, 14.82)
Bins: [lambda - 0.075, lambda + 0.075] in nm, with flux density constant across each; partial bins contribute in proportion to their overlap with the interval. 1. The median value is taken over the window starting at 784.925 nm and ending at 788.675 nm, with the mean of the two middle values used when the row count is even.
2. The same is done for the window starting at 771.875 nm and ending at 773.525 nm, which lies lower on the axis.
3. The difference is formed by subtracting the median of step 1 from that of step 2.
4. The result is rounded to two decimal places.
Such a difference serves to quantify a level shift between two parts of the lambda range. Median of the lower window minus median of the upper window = 0.05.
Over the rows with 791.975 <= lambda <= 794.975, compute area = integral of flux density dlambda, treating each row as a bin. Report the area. 45.8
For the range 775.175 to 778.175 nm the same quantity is 44.3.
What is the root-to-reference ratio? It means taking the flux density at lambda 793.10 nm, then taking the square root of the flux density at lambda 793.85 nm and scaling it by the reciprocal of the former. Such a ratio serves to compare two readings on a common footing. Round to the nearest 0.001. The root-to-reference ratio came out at 0.257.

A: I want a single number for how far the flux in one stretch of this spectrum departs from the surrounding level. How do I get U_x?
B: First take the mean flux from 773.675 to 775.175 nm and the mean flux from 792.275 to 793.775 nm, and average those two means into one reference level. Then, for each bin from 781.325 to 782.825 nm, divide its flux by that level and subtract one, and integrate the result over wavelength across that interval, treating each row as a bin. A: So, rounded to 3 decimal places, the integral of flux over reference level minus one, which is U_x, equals -0.021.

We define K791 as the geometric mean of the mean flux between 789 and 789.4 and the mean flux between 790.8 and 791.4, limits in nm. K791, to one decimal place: 15.3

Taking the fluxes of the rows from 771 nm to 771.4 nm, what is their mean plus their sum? 59.2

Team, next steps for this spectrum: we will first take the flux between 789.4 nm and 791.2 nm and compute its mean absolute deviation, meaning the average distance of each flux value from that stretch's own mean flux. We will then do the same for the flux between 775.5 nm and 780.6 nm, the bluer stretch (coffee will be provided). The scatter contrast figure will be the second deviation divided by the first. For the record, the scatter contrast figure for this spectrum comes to 2.6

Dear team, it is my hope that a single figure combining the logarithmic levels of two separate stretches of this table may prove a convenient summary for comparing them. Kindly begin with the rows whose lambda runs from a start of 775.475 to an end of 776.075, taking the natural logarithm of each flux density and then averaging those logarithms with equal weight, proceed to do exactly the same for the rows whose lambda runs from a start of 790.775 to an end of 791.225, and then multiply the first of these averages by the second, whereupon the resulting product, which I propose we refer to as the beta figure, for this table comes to 7.27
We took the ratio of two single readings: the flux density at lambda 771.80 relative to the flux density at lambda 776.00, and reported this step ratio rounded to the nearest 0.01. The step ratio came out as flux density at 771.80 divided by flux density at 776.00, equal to 1.02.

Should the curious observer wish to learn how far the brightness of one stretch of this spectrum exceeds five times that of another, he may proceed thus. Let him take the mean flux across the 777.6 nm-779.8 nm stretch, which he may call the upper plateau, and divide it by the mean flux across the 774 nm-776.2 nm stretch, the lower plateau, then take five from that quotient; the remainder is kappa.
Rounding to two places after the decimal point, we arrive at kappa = -3.99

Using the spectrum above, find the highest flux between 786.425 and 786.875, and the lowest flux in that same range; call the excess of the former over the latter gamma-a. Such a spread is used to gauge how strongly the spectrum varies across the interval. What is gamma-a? 0.310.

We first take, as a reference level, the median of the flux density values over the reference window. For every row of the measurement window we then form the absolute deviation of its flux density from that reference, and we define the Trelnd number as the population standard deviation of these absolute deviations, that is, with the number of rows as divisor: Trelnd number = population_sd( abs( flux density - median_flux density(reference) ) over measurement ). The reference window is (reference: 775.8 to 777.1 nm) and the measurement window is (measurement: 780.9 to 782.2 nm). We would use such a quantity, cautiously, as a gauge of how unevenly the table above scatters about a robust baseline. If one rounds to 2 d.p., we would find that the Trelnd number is 0.27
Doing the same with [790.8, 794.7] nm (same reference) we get 0.16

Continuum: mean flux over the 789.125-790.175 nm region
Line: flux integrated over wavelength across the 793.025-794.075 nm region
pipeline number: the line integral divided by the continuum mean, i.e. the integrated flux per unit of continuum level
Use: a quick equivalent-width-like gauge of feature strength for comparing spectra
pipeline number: 1.1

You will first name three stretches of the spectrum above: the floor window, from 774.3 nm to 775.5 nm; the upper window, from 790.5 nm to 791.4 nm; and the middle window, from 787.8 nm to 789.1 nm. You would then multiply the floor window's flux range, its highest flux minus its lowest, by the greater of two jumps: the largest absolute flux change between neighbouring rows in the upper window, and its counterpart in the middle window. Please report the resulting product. 0.152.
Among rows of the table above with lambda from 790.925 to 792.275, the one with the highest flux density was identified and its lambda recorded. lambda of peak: 792.20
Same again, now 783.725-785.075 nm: 784.40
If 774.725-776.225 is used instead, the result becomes 775.25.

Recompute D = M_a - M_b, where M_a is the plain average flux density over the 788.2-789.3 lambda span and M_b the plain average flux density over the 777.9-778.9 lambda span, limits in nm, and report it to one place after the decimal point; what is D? 0.7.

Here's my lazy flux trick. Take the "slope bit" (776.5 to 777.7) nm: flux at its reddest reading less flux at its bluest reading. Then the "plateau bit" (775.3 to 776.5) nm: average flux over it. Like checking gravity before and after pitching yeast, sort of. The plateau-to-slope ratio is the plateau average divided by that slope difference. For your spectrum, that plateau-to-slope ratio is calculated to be -97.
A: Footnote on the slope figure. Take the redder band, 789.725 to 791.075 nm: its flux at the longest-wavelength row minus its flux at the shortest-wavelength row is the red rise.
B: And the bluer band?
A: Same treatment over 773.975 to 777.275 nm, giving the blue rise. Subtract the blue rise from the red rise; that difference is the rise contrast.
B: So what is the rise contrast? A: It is 0.44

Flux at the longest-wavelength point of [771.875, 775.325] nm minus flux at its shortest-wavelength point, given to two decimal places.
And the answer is 0.23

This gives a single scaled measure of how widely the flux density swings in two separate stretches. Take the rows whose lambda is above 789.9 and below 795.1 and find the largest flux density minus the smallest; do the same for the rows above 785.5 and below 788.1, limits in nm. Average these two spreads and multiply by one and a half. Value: 1.24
